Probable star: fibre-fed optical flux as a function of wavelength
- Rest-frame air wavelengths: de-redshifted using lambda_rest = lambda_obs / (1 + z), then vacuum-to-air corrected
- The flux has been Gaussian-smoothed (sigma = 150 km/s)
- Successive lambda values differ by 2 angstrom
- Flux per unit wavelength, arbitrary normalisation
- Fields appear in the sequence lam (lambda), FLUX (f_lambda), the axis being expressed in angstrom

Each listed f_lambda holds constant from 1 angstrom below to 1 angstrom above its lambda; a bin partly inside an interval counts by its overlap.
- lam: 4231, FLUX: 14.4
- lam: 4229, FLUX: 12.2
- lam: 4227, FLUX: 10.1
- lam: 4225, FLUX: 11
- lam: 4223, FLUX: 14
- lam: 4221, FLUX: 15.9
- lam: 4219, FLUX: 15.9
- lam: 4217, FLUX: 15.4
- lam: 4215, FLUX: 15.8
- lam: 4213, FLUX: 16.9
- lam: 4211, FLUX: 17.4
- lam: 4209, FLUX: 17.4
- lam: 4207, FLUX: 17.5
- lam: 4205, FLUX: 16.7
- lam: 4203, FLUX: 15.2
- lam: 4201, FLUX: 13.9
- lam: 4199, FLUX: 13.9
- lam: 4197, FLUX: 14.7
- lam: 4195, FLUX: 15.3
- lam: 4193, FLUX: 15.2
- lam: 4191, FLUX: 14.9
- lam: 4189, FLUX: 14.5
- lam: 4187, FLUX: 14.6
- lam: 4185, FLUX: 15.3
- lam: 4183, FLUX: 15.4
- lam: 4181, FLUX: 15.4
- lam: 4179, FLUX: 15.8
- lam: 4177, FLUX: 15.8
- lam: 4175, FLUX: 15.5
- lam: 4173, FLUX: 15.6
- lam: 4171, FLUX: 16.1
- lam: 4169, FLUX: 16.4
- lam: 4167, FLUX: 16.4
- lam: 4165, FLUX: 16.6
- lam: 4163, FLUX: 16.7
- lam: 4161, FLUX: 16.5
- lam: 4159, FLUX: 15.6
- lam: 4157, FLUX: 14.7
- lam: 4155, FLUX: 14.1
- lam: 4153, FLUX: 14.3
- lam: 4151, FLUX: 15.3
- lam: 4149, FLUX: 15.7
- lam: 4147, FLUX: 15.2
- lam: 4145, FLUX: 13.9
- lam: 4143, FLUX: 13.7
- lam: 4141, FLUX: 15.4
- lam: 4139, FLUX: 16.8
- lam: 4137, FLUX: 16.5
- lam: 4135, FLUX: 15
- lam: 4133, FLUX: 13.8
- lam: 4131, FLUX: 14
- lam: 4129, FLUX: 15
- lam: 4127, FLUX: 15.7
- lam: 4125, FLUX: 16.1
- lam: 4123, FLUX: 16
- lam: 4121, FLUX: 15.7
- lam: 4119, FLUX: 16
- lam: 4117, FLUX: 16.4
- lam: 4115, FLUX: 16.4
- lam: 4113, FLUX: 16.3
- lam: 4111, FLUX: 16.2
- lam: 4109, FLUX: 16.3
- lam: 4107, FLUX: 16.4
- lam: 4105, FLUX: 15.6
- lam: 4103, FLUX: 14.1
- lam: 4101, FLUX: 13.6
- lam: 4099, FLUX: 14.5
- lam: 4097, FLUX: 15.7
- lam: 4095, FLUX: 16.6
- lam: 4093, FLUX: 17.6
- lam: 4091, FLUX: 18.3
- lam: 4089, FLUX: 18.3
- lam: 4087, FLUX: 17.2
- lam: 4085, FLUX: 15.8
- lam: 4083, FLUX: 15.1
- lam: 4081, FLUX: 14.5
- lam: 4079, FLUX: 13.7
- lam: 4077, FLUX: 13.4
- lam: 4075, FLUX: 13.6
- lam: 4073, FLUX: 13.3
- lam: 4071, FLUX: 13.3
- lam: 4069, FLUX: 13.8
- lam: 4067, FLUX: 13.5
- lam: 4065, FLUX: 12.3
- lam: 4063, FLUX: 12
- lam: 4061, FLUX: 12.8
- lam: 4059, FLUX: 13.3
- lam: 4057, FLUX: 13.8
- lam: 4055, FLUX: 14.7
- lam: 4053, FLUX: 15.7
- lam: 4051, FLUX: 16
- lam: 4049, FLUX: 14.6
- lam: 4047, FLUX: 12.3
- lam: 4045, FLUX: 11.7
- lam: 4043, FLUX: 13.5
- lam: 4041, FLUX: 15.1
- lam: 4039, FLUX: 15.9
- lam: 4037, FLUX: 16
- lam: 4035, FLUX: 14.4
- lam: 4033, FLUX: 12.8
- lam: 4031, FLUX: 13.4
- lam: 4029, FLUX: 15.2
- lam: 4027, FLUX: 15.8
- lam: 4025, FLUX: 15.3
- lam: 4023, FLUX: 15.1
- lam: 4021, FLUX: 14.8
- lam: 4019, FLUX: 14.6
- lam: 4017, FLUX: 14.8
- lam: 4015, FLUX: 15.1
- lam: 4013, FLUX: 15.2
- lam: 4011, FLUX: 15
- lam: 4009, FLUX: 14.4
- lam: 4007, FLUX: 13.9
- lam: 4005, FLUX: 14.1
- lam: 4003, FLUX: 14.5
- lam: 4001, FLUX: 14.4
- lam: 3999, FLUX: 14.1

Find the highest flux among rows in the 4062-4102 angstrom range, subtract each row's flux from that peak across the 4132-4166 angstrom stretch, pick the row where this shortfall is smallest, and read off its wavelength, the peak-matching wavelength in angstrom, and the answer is 4139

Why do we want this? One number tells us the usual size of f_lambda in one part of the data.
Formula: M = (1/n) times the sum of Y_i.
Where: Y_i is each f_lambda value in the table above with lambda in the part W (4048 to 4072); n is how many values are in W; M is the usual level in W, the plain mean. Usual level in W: 13.8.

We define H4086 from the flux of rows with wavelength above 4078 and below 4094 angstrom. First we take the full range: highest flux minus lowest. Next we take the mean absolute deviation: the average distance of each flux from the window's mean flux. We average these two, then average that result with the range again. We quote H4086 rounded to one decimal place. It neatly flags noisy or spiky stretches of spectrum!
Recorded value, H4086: 3.8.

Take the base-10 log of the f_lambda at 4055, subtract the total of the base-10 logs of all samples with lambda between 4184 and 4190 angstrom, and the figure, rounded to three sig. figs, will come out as -2.34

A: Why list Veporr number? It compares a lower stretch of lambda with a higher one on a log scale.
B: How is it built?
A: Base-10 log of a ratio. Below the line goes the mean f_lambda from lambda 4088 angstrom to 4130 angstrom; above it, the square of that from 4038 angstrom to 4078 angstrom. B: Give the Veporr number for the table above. 1.07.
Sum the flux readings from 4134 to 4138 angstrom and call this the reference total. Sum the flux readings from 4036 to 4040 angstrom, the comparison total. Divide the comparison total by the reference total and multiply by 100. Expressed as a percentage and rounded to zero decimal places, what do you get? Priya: 101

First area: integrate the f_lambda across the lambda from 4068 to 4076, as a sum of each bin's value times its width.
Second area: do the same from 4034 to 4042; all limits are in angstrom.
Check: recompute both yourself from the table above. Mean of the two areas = 115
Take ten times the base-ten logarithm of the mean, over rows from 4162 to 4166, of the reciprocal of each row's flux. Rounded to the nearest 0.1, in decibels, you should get -12.2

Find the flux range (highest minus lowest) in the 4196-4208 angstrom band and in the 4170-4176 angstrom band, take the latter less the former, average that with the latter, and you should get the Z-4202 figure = -1.2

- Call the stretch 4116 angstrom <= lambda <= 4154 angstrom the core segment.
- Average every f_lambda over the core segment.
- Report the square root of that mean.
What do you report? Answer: 3.91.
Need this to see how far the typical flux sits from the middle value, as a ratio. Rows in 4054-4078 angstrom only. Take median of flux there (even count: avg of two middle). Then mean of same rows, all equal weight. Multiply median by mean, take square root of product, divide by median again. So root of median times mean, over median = 1.00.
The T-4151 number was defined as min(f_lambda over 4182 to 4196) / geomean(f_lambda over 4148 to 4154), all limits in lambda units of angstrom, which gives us 0.96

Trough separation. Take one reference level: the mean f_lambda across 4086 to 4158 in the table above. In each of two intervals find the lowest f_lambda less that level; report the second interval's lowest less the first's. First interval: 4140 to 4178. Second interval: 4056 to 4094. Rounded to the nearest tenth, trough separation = -1.7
